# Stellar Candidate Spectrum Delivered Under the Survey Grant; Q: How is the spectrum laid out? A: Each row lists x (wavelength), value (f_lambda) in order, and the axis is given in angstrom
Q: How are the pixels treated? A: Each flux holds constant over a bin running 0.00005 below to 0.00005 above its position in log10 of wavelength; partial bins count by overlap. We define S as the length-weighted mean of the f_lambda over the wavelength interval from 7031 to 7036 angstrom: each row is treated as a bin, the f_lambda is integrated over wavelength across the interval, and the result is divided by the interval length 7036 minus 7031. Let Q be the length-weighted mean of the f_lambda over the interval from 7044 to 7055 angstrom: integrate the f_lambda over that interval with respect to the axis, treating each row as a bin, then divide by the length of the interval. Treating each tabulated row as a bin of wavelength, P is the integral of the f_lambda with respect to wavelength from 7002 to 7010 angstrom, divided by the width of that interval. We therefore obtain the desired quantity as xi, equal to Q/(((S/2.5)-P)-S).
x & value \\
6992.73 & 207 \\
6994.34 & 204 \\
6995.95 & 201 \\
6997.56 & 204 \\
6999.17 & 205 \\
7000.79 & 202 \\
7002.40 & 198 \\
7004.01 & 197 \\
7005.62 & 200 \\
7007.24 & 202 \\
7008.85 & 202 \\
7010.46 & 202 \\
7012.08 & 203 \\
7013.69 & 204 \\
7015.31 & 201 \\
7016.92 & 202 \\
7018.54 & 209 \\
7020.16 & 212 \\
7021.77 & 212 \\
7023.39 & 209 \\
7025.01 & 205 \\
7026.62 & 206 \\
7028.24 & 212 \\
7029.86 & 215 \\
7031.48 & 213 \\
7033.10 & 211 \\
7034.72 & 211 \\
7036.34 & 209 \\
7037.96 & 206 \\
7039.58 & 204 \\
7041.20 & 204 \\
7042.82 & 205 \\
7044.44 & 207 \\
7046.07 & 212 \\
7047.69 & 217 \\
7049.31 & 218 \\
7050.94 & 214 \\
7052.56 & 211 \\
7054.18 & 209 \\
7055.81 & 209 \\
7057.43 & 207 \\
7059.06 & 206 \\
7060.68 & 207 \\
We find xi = -0.650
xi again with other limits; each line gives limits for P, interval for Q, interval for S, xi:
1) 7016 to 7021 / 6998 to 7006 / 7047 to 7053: -0.596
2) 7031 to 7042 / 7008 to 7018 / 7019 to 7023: -0.605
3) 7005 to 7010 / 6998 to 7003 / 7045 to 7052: -0.611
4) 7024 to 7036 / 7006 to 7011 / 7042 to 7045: -0.604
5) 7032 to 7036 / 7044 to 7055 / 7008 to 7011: -0.640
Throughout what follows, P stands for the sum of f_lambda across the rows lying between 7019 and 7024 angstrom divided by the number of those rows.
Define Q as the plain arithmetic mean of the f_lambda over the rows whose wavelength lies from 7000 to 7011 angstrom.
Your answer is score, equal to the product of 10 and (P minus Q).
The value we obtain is 106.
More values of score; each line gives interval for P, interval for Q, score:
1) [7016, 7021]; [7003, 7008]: 80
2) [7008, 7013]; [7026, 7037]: -87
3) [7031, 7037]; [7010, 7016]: 85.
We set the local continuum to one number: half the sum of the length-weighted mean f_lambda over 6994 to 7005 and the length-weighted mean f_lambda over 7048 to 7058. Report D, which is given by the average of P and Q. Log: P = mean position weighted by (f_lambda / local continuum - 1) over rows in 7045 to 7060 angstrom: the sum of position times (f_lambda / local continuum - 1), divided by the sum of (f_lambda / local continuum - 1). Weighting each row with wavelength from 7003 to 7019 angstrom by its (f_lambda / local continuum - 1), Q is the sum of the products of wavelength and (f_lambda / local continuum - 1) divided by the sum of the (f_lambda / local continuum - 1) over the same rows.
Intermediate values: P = 7049.7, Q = 7009.0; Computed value 7029.3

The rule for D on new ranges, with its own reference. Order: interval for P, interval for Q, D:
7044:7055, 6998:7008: 7026.5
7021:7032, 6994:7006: 7014.7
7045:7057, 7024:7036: 7040.7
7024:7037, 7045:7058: 7040.9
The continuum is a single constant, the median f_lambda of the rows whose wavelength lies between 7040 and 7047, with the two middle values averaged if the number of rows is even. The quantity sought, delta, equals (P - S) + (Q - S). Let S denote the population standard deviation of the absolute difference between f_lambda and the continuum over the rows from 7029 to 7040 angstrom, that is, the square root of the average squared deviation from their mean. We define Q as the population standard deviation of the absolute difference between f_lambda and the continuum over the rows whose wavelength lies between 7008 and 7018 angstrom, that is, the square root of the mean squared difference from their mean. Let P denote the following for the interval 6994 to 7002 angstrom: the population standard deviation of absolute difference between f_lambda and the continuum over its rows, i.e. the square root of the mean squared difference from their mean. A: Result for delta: -3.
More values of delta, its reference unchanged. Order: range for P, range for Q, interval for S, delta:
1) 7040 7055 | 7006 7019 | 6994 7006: -1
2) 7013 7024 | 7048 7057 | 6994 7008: 0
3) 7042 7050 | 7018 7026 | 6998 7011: 2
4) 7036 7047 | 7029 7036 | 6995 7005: -2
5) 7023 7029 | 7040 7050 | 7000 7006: 3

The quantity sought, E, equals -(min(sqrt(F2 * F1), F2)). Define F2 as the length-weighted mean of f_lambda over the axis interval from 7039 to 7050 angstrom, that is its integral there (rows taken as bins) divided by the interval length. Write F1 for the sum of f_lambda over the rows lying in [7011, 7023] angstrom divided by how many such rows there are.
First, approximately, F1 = 206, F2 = 209.6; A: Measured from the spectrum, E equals -208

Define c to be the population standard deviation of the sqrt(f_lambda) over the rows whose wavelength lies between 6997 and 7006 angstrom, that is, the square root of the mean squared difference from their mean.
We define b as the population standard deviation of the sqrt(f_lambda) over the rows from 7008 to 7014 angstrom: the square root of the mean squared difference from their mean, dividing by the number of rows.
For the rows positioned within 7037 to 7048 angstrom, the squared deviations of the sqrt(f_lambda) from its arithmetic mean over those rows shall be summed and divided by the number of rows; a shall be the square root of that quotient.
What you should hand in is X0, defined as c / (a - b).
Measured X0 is 1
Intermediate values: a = 0.156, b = 0.029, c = 0.104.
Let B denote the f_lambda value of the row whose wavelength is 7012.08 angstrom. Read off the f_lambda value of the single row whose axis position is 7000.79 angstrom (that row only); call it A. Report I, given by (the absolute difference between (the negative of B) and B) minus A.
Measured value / 204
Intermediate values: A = 202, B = 203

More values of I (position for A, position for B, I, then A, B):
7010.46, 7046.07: 222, 202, 212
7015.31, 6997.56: 207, 201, 204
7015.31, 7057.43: 213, 201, 207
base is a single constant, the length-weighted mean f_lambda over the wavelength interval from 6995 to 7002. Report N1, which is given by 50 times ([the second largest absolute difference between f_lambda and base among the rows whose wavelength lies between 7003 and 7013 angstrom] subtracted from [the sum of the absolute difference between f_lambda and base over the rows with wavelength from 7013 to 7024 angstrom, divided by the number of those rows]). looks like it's 118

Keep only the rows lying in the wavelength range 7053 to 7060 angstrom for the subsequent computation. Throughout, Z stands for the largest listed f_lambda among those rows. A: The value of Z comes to 209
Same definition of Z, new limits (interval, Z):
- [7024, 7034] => 215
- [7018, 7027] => 212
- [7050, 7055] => 214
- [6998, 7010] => 205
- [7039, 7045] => 207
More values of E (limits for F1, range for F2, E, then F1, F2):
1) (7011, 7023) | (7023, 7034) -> -208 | 206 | 210.2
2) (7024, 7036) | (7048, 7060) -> -211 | 210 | 210.9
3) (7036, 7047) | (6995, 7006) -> -201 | 207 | 201.1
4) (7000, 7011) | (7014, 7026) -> -204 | 200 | 207.0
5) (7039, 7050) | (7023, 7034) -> -210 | 210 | 210.2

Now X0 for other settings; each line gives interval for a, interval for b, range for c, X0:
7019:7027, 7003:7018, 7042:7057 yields 4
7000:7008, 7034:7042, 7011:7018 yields -2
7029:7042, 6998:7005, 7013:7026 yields 7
